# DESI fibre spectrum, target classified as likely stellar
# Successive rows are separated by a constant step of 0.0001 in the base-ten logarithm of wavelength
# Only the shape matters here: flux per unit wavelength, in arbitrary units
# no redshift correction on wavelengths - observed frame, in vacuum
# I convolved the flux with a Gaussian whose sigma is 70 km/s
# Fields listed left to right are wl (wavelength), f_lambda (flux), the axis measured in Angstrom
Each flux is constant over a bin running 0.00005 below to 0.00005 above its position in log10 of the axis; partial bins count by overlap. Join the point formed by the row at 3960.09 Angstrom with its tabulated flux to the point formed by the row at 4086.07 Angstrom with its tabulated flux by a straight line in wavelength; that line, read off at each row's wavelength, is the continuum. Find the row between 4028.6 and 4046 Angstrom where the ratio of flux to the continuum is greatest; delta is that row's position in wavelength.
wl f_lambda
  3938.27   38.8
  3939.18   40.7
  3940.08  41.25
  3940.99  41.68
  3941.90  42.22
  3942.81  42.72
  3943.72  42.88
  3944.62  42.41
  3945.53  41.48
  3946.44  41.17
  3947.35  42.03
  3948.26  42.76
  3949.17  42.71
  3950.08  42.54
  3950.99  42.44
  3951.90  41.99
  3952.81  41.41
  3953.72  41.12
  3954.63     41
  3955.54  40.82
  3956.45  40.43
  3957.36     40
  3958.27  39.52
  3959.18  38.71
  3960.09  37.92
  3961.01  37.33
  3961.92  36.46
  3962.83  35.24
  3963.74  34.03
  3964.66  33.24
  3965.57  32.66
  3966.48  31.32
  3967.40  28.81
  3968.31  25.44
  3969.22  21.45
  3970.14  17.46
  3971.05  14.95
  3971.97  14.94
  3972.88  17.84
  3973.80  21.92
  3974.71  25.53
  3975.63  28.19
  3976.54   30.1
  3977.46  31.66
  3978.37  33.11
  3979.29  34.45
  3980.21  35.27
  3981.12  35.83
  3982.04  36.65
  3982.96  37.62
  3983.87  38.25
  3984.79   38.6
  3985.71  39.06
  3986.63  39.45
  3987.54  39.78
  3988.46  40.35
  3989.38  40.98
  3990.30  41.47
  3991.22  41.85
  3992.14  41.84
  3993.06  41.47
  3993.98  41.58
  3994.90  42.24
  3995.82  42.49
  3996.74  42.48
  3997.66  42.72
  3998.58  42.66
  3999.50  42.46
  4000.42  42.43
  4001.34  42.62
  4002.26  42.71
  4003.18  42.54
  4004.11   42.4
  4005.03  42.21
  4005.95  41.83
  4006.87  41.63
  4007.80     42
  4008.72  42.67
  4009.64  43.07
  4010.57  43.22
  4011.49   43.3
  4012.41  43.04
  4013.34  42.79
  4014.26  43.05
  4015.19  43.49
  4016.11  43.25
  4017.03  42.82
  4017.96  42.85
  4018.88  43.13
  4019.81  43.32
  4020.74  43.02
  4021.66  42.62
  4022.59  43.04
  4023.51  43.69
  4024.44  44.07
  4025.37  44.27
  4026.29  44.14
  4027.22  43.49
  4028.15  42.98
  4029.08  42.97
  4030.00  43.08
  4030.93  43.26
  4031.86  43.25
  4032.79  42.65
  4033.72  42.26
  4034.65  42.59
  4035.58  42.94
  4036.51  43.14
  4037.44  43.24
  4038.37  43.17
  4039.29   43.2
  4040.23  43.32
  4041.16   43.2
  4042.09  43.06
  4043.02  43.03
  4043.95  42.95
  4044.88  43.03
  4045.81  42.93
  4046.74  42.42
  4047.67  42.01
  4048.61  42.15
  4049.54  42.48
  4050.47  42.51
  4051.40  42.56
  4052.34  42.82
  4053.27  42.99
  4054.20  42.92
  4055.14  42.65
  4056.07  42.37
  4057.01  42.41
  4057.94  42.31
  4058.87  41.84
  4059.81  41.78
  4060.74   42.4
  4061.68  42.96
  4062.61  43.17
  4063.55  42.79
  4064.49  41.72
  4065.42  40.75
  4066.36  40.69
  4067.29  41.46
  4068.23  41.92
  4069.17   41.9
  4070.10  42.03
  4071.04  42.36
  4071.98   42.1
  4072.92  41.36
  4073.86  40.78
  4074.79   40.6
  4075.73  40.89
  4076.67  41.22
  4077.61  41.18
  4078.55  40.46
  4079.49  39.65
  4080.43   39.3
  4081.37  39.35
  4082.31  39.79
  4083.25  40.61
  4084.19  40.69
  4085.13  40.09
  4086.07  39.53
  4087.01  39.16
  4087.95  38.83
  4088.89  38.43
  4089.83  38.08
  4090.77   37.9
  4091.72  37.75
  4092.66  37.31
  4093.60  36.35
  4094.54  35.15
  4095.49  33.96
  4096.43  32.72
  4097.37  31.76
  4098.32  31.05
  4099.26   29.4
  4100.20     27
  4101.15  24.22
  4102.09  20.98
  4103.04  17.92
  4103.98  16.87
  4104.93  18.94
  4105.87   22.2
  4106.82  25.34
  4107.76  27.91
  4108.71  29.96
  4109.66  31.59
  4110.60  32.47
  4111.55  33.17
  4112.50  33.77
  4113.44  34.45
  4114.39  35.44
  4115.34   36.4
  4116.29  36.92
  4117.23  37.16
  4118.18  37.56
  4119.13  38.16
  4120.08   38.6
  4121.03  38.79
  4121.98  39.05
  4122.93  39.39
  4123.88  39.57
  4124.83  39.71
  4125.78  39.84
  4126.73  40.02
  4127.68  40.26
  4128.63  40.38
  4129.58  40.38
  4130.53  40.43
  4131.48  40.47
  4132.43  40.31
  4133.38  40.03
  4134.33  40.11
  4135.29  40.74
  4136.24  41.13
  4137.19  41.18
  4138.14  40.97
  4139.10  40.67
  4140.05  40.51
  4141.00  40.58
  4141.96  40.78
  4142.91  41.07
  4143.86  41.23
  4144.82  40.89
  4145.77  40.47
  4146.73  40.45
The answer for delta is 4030.93 Angstrom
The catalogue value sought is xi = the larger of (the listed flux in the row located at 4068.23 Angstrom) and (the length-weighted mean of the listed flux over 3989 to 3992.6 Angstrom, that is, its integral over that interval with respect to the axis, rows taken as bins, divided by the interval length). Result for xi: 41.9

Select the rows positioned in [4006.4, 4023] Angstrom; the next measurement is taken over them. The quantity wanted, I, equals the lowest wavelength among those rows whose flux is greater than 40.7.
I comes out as 4006.87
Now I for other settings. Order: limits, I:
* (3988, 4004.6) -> 3989.38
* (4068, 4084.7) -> 4068.23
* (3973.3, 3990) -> 3989.38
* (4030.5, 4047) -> 4030.93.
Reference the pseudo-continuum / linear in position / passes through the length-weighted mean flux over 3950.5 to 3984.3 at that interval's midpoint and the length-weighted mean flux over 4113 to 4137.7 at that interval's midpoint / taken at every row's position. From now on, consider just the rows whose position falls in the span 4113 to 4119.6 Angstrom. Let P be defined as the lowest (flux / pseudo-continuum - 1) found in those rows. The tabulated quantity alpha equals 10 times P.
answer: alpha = -1.1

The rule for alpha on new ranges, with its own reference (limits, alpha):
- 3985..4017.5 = 1.6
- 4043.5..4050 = 1.7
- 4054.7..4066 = 1.1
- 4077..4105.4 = -5.6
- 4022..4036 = 1.9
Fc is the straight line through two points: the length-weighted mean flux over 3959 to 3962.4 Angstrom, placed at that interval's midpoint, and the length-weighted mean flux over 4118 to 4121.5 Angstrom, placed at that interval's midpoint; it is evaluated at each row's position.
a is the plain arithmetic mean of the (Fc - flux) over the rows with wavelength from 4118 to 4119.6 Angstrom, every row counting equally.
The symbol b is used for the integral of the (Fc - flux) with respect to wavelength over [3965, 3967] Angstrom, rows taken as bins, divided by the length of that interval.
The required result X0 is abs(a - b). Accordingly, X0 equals 5.1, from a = 0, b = 5.5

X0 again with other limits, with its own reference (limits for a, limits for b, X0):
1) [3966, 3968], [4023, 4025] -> 13.5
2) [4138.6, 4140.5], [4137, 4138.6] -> 0.5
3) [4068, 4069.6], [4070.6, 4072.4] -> 0.3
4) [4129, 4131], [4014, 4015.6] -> 3.5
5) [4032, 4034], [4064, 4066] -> 1.4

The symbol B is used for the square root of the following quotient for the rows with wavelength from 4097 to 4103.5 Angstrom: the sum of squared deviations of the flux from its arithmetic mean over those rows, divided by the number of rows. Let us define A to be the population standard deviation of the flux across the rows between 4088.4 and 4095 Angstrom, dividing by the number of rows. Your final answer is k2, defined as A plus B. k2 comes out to 5.9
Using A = 1.07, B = 4.9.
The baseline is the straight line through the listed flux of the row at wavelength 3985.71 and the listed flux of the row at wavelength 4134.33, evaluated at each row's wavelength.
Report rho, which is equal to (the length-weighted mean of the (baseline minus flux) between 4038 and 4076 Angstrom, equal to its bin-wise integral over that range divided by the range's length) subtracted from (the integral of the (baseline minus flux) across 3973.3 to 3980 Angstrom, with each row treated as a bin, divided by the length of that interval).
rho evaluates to 12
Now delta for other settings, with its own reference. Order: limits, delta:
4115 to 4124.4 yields 4123.88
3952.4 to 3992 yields 3952.81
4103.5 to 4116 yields 4115.34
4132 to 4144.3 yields 4137.19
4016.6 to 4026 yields 4025.37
